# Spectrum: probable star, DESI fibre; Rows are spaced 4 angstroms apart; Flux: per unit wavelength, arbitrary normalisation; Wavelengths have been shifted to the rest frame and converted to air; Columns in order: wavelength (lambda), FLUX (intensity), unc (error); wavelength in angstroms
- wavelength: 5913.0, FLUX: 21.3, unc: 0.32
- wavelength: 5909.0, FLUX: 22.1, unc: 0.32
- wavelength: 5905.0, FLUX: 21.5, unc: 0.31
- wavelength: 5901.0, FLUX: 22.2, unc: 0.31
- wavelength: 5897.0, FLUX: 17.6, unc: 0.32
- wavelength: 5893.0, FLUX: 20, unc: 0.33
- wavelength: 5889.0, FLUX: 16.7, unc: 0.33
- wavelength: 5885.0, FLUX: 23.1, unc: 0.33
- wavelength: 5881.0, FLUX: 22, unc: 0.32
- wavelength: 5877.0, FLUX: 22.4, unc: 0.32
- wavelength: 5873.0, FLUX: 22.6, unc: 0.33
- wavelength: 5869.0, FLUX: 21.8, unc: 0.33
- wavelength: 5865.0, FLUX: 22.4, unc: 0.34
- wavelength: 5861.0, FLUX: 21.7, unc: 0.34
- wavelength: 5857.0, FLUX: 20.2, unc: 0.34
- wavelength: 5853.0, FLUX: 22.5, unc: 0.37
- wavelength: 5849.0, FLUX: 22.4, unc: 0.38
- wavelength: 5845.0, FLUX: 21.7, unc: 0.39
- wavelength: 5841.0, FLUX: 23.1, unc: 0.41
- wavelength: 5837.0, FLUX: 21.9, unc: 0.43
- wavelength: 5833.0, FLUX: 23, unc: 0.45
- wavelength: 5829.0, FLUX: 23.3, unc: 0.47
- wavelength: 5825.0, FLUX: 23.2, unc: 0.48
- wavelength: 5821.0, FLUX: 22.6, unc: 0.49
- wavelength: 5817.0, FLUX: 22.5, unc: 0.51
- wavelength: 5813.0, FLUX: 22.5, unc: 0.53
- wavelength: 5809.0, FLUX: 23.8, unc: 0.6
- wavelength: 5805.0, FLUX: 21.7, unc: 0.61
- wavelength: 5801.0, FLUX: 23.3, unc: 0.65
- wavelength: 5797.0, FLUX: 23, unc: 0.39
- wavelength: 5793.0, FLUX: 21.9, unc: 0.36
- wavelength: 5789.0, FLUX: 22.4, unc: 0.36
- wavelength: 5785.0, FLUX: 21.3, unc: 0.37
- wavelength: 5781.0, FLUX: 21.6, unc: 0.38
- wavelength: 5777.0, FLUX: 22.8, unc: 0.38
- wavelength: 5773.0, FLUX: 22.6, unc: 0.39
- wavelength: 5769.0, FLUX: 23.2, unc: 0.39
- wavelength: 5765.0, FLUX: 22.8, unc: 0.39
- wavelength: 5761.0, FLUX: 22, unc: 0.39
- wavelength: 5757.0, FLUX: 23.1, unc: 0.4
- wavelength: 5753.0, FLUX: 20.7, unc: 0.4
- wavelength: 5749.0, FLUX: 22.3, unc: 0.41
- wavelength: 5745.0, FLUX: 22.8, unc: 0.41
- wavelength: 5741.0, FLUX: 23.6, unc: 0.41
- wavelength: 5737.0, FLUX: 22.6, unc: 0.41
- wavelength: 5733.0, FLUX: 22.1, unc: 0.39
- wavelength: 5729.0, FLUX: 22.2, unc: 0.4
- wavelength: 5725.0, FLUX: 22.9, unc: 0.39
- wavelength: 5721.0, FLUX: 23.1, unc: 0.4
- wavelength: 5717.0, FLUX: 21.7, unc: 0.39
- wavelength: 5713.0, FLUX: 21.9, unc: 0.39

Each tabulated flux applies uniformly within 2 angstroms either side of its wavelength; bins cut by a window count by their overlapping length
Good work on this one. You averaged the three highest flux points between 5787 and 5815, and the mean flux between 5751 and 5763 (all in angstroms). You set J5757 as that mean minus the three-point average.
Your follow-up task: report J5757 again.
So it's -1.43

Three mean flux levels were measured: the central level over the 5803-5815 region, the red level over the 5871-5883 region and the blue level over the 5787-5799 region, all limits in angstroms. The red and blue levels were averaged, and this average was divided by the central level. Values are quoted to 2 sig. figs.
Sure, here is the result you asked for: 0.99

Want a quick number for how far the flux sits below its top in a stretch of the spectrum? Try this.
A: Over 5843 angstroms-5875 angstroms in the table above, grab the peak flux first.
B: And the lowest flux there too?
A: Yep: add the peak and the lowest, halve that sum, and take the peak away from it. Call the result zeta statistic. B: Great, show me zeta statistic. -1.2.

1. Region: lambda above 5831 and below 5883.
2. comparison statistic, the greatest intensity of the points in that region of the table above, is 23.1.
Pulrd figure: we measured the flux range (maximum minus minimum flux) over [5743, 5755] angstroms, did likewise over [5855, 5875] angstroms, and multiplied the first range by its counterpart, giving 5.0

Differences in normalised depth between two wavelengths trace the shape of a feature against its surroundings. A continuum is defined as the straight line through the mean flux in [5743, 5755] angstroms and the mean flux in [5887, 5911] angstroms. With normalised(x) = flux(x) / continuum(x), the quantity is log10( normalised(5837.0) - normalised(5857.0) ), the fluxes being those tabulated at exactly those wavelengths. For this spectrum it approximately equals -1.16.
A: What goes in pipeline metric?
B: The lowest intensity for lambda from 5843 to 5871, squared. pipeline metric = 408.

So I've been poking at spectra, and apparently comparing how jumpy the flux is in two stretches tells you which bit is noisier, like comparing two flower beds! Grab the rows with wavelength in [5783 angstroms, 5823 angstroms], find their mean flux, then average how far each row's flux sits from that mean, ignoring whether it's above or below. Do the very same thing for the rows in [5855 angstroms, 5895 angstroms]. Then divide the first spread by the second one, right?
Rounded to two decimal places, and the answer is 0.39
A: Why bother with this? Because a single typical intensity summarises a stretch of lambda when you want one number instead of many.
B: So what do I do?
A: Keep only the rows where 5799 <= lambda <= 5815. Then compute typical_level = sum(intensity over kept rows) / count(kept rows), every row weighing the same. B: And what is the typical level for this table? 22.8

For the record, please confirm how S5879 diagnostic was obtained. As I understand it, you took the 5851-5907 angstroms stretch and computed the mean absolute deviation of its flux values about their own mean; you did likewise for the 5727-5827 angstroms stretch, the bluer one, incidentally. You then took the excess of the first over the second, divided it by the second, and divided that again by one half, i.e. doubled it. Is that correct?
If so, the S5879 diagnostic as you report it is 3.4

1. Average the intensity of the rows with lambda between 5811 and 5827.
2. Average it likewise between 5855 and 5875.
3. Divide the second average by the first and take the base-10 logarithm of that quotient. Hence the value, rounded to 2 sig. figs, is -0.019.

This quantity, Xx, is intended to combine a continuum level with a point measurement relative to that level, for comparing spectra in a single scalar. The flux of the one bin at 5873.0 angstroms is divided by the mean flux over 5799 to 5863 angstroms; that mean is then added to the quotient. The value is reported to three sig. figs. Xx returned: 23.5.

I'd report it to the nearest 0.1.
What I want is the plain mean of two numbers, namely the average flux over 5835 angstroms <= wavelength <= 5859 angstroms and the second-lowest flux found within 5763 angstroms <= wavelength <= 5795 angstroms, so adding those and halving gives 21.8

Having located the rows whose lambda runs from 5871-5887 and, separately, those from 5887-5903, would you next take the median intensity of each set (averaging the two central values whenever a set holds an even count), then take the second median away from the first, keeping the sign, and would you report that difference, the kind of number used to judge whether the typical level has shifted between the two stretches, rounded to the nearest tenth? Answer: 3.7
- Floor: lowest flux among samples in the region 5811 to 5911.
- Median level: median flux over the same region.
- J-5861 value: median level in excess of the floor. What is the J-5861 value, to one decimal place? 5.7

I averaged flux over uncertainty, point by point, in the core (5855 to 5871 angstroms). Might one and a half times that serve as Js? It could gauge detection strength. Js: 96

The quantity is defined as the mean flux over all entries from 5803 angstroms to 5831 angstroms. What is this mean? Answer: 22.8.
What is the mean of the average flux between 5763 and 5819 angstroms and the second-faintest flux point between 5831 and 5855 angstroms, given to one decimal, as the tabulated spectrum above 22.2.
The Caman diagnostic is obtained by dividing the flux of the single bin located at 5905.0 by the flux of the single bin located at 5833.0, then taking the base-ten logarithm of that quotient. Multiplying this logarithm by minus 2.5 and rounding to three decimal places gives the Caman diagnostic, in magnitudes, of 0.073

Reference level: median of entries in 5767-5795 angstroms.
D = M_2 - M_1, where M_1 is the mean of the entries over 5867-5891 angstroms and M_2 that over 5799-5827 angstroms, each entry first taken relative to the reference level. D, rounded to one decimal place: 1.4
